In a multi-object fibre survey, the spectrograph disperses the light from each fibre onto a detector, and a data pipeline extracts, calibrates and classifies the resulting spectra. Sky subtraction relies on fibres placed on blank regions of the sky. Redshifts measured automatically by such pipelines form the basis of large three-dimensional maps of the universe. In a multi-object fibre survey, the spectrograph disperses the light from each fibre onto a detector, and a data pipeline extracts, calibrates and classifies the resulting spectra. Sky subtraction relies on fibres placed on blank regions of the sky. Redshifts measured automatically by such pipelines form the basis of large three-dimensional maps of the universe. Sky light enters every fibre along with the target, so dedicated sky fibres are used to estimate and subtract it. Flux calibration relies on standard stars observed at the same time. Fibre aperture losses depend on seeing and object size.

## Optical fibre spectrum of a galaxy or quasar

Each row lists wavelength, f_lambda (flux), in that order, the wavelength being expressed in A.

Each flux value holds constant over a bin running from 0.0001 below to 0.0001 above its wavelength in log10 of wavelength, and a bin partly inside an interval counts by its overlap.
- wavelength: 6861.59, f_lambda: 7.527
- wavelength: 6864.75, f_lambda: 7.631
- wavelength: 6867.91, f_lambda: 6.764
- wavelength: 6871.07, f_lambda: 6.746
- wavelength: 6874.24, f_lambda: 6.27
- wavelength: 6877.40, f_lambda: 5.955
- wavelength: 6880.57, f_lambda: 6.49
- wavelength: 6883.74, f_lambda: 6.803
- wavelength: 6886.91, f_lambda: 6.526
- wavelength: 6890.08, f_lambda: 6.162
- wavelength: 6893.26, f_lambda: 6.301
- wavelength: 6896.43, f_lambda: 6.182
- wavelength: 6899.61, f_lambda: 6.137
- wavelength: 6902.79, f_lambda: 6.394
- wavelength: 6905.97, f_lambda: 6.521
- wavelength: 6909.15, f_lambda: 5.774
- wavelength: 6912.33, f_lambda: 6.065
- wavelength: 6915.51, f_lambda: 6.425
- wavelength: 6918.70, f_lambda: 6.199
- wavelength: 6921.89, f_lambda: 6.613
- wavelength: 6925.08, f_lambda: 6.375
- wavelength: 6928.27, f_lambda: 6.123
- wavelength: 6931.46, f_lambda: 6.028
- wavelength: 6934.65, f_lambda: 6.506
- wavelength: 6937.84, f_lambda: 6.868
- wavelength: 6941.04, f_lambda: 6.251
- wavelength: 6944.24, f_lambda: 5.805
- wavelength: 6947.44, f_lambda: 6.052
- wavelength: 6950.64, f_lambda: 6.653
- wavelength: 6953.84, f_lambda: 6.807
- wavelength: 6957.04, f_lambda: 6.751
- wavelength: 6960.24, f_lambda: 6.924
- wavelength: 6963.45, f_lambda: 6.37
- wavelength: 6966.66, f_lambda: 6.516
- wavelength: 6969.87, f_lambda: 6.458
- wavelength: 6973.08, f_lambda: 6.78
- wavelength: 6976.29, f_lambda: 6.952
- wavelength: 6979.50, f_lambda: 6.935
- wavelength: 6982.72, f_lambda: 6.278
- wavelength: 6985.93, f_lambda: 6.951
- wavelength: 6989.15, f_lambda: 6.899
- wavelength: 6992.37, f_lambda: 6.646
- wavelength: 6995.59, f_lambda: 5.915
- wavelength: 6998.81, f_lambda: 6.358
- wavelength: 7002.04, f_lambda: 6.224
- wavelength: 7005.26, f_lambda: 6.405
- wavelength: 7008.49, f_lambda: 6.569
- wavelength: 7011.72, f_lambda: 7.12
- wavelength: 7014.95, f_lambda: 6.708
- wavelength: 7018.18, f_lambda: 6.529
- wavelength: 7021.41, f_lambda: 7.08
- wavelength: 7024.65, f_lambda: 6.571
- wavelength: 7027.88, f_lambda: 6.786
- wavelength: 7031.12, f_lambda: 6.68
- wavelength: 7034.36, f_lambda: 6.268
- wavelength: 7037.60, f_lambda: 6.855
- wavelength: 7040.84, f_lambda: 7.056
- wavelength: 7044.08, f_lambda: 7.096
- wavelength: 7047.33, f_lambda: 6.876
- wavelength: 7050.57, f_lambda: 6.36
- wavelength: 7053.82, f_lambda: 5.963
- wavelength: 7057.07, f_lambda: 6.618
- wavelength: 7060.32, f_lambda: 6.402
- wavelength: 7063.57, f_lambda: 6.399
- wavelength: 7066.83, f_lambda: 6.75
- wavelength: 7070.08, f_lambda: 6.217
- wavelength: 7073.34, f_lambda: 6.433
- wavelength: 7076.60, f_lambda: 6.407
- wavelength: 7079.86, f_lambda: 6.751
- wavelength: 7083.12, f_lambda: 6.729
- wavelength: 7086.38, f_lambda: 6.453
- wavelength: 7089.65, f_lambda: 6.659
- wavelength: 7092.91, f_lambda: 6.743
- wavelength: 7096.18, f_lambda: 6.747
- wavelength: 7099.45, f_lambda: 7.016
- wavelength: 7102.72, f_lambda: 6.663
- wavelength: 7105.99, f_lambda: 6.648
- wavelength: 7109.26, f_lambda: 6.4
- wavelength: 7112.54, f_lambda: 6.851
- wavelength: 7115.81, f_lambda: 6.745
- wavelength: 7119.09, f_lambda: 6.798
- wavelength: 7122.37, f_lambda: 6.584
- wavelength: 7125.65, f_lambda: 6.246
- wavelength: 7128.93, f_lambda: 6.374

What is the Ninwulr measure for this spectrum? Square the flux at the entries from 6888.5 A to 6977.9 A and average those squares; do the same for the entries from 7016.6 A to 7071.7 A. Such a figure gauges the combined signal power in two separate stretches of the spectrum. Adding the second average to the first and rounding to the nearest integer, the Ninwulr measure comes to 85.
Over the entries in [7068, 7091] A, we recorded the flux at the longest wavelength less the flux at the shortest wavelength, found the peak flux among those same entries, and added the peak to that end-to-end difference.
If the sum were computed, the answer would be 7.19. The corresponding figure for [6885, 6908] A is 6.52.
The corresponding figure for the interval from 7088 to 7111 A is 6.76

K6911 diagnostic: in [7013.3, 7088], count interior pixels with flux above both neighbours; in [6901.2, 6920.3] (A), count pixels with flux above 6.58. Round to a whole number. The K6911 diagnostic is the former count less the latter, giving 7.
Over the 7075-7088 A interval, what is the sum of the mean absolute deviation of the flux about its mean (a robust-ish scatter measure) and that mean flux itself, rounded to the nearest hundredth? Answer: 6.74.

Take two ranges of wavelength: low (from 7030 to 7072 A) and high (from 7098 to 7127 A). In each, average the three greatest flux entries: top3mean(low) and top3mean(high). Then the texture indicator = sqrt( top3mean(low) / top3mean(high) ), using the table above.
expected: 1.01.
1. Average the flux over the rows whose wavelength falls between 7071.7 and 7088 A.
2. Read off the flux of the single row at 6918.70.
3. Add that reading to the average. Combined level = 12.8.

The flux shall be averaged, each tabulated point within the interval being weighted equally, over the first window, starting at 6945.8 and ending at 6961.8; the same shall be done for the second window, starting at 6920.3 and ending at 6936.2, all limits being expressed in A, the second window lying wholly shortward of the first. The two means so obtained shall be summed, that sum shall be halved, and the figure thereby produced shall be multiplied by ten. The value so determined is 64.8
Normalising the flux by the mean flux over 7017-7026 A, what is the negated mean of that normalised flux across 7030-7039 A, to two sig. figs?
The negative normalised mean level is -0.98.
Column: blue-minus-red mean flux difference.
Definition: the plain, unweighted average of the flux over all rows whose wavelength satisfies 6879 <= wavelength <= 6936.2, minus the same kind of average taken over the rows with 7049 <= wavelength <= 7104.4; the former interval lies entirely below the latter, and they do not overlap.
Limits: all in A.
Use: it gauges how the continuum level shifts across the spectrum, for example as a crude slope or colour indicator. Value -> -0.24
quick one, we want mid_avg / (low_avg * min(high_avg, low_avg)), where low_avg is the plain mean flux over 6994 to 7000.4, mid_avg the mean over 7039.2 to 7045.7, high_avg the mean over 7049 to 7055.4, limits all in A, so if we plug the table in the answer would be 0.188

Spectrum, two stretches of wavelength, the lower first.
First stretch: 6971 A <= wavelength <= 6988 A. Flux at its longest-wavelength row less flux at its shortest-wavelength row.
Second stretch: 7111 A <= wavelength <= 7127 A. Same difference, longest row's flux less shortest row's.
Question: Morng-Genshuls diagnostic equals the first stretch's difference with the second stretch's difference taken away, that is 0.8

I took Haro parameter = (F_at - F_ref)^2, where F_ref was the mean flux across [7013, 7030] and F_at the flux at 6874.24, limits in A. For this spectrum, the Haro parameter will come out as 0.22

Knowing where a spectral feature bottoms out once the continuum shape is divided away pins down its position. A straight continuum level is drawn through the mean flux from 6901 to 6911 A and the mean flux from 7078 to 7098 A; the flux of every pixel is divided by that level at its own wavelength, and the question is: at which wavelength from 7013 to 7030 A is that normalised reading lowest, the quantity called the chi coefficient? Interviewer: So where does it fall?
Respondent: 7018.18 A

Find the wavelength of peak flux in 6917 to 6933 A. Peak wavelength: 6921.89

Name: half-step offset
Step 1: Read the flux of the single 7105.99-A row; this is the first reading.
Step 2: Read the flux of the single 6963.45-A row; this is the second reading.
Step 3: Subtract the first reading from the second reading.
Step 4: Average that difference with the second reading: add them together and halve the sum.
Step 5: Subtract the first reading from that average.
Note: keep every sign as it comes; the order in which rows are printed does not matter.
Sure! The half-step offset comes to -3.60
